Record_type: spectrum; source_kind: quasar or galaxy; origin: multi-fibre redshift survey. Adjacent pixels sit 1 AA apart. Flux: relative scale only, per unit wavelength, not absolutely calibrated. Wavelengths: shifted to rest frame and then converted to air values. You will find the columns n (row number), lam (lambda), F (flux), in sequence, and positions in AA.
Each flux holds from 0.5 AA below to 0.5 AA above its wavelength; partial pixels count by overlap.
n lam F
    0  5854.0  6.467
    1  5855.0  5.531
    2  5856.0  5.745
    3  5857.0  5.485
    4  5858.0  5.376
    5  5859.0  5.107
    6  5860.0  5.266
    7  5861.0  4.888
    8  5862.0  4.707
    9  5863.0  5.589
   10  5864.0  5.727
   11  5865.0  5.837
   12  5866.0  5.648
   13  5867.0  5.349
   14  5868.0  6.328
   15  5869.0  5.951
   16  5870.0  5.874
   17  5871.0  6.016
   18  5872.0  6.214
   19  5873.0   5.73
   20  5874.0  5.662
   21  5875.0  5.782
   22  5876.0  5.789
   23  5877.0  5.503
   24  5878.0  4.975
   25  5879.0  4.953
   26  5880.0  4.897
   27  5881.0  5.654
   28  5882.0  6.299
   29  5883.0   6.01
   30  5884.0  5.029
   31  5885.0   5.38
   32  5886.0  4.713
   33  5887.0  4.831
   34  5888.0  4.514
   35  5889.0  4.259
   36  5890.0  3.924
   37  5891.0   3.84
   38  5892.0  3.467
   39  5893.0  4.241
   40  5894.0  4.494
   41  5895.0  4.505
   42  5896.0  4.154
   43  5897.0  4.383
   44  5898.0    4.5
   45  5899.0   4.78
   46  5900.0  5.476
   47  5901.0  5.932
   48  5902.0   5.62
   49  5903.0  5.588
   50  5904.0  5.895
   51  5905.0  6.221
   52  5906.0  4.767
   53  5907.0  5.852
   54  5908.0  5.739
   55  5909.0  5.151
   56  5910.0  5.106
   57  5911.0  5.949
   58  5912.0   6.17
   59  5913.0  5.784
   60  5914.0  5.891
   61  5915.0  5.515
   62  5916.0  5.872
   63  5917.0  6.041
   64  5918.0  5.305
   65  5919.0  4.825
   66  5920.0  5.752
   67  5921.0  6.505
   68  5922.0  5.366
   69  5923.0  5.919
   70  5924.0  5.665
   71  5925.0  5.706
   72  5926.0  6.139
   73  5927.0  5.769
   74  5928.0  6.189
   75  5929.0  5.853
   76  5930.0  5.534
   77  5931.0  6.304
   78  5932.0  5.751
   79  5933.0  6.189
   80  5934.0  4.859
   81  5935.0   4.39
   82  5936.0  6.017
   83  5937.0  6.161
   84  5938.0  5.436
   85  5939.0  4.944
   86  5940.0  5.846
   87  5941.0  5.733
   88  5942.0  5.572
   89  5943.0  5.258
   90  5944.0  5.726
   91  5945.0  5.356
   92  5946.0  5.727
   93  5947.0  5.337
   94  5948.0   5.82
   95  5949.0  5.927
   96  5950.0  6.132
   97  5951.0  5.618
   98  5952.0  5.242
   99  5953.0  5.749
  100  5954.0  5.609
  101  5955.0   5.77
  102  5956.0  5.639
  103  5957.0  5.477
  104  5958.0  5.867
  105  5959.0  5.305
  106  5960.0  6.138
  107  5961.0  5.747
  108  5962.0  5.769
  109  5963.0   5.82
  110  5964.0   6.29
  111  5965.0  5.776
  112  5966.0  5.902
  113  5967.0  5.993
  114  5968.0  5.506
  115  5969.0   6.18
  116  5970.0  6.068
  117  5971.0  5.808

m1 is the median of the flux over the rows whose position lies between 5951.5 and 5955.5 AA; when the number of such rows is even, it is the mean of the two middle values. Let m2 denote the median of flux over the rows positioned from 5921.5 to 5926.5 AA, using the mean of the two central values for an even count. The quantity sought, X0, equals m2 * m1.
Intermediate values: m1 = 5.68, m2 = 5.71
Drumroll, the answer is 32.4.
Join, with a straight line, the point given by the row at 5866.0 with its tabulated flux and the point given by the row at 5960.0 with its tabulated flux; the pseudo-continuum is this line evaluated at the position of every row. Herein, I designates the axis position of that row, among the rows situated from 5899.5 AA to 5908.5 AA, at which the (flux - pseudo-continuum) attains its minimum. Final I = 5906.0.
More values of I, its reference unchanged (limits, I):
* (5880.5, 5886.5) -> 5886.0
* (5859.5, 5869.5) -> 5862.0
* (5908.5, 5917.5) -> 5910.0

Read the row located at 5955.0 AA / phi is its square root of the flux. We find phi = 2.40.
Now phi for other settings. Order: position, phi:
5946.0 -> 2.39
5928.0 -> 2.49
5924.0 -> 2.38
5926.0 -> 2.48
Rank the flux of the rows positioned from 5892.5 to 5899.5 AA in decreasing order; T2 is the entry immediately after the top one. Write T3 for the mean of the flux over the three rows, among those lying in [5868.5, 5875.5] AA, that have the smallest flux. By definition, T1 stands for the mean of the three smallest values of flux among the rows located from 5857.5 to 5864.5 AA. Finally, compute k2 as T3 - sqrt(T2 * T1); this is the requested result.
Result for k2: 1.03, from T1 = 4.9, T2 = 4.505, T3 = 5.7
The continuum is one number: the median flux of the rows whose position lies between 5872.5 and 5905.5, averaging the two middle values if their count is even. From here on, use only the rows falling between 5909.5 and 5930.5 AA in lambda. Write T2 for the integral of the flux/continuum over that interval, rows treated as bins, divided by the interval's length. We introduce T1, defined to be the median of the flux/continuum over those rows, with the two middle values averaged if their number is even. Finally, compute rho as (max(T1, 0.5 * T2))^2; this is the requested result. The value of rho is 1.35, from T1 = 1.16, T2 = 1.16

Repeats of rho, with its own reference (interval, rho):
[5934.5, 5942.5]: 1.29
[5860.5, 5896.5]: 1.16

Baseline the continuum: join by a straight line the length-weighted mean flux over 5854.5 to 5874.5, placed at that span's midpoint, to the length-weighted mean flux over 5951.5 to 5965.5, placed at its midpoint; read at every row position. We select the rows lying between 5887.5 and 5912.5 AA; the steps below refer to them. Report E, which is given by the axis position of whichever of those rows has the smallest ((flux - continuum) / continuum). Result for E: 5892.0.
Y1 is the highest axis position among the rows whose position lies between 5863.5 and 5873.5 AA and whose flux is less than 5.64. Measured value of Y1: 5867.0 AA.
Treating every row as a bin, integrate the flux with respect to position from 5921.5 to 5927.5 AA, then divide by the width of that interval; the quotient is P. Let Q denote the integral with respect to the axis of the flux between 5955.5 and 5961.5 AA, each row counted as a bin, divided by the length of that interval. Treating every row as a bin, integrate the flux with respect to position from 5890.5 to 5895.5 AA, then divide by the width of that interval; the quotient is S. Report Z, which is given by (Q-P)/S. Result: -0.02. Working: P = 5.8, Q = 5.7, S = 4.1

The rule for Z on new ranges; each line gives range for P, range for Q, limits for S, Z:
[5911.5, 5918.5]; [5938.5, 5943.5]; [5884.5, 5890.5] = -0.07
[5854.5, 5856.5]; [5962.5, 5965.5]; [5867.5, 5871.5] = 0.05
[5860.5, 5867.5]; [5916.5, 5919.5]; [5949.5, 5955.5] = 0.00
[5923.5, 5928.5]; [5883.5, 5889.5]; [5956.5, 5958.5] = -0.19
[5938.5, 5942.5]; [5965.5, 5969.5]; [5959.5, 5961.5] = 0.06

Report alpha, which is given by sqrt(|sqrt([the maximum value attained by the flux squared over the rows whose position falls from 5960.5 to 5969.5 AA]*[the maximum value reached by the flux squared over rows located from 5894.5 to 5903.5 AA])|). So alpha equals 6.11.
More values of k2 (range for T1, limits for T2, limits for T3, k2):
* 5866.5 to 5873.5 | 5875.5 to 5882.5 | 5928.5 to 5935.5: -0.79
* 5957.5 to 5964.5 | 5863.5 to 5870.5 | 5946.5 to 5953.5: -0.38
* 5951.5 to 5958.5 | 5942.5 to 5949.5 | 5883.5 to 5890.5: -1.40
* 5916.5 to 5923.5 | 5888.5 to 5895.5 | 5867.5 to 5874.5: 0.94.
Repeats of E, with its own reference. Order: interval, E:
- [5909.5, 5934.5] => 5919.0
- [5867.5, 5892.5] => 5892.0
